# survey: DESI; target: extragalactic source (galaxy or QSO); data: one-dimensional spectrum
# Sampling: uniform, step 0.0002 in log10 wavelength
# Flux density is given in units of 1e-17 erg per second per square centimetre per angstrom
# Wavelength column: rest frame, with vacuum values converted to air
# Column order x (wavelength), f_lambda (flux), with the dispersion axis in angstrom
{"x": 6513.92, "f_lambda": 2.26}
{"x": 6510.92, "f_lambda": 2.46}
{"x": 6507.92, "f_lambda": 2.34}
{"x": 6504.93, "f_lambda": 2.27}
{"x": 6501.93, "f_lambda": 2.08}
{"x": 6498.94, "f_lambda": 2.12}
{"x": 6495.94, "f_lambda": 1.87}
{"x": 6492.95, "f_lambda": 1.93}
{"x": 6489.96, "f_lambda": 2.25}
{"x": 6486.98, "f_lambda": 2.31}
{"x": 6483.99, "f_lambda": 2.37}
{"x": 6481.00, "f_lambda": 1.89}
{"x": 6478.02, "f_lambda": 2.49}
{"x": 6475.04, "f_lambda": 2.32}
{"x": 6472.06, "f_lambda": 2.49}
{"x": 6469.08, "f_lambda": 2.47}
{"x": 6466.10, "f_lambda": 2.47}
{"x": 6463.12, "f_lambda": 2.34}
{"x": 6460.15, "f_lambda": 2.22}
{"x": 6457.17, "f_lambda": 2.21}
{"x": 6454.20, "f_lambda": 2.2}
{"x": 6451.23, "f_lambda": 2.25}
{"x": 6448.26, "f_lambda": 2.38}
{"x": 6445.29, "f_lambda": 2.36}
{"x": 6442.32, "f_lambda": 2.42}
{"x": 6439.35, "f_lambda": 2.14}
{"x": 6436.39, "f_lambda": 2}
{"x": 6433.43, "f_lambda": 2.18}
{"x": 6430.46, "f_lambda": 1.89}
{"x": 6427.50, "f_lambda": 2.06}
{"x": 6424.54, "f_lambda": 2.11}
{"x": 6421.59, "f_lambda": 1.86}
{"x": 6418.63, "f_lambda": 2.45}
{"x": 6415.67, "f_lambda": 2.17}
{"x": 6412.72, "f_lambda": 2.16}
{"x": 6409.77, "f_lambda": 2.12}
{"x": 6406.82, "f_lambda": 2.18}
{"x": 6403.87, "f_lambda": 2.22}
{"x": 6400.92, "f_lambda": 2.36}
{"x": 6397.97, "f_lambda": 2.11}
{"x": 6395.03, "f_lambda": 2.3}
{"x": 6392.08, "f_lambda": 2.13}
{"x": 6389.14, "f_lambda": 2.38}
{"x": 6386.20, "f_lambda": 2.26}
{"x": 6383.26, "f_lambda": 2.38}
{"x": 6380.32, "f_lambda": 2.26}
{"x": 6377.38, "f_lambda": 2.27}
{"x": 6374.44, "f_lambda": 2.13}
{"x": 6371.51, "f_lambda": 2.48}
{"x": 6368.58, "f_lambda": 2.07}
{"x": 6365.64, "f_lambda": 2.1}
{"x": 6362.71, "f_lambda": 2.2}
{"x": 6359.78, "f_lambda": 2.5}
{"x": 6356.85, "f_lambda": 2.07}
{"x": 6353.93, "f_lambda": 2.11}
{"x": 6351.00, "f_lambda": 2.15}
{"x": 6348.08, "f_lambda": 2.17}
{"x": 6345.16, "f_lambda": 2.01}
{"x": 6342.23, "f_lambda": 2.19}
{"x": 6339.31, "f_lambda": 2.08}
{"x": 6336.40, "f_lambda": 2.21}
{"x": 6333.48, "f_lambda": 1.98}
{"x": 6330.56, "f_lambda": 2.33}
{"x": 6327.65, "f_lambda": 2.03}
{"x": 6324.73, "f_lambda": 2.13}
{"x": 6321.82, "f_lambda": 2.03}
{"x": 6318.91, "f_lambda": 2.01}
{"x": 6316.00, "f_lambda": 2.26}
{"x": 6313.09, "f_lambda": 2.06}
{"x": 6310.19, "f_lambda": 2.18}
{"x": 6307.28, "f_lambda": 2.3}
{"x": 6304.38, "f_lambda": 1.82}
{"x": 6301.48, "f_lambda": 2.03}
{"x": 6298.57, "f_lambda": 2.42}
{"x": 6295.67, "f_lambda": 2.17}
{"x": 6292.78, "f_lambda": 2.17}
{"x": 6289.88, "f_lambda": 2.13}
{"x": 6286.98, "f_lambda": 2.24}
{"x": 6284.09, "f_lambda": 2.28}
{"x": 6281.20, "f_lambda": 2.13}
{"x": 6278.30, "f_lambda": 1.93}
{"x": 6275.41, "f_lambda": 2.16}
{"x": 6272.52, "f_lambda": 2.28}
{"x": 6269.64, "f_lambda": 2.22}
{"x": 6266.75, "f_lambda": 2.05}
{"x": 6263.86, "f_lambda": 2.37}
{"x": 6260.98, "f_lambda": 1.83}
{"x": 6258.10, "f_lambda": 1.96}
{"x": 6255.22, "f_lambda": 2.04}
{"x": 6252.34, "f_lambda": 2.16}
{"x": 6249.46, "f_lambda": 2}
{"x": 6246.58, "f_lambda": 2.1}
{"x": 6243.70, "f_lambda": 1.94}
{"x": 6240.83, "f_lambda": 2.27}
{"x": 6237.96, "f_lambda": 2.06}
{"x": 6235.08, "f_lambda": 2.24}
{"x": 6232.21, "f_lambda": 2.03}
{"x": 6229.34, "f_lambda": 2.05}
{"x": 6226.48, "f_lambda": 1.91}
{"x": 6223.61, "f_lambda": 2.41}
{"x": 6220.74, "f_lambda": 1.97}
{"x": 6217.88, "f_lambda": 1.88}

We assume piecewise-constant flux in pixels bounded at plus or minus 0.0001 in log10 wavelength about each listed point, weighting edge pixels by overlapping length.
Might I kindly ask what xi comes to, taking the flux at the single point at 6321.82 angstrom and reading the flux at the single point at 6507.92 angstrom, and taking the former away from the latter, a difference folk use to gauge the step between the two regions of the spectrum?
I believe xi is 0.31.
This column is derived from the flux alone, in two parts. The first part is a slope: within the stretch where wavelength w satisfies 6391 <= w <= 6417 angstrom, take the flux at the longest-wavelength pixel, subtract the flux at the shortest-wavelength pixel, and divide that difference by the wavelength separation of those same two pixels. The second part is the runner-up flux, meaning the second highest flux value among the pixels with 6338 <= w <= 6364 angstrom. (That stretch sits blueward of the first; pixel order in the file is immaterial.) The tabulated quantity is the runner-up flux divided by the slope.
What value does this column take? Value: 1297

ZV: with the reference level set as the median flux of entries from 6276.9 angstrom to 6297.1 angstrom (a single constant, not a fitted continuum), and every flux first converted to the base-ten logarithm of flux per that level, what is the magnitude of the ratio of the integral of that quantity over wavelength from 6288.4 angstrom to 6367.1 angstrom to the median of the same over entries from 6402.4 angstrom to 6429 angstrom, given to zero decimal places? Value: 254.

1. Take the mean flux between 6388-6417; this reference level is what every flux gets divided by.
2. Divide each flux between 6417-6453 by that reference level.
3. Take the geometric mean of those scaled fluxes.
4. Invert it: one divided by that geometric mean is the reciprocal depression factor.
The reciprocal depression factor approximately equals 1.02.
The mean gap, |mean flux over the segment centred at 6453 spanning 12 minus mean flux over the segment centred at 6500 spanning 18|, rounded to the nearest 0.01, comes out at 0.16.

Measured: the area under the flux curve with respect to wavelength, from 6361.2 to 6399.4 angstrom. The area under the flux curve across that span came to 85.4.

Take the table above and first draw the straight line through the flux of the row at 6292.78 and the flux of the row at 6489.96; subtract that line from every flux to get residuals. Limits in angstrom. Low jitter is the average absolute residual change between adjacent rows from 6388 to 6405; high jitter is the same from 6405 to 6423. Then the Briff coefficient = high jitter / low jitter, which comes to 1.0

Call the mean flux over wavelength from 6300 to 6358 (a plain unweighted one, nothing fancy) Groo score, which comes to 2.11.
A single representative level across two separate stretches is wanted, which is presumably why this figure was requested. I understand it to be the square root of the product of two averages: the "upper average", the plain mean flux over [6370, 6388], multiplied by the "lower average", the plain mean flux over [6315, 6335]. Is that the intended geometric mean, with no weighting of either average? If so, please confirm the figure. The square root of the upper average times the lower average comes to 2.20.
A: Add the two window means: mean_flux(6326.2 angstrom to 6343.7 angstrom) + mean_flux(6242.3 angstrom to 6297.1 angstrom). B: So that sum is 4.25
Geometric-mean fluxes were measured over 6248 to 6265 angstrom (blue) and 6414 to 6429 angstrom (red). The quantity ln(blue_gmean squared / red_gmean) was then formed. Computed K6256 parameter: 0.687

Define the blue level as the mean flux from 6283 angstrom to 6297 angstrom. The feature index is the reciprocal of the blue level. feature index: 0.455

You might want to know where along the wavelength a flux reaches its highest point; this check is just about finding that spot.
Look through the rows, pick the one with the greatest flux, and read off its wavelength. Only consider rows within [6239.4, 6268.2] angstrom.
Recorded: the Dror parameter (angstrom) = 6263.86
